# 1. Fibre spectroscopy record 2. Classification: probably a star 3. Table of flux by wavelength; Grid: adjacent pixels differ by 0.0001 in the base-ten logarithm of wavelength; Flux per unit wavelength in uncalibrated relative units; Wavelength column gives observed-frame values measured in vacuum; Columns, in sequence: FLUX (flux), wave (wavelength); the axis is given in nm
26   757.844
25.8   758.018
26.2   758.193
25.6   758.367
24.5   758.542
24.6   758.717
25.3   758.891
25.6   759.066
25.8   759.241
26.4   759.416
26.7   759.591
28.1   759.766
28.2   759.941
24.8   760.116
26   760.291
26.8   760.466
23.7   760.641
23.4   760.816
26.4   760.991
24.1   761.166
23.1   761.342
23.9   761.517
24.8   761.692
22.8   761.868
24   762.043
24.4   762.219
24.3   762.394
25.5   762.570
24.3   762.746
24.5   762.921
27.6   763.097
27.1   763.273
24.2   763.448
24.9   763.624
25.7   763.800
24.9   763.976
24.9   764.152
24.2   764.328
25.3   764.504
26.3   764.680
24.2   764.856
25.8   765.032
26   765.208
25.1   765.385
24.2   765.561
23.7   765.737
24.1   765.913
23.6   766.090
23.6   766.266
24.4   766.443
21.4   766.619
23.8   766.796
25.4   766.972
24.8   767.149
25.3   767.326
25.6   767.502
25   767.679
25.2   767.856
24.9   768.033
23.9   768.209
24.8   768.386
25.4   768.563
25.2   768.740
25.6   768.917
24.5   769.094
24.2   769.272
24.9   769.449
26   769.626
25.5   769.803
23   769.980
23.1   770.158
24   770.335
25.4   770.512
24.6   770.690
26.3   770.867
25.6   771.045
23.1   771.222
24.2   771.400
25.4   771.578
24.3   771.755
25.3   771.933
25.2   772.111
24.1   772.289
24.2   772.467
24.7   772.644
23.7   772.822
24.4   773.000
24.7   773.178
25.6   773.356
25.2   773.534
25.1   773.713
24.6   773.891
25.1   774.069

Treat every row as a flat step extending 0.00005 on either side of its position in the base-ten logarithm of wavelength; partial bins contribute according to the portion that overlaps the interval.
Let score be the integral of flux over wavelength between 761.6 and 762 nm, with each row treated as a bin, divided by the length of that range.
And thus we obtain 23.8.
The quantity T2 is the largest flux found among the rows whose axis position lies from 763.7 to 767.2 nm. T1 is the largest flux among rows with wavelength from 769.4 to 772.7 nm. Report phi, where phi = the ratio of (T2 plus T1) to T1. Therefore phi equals 2.00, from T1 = 26.3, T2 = 26.3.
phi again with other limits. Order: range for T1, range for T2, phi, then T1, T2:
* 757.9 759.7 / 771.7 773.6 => 1.96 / 26.7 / 25.6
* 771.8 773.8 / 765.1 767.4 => 2.02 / 25.6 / 26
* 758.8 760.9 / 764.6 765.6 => 1.93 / 28.2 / 26.3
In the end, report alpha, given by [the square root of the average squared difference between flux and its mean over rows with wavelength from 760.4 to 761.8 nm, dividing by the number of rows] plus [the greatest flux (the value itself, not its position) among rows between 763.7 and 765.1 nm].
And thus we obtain 27.6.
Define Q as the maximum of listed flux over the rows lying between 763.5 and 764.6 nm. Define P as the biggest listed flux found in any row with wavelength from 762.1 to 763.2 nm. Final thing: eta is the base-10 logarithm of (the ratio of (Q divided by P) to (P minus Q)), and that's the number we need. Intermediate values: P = 27.6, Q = 25.7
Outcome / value -0.31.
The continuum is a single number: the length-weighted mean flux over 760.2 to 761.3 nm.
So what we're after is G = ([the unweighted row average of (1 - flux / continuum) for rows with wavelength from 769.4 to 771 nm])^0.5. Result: 0.096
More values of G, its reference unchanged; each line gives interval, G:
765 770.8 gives 0.124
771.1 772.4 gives 0.138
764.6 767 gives 0.153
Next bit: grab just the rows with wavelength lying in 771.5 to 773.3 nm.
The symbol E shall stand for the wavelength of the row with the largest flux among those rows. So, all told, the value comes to 771.578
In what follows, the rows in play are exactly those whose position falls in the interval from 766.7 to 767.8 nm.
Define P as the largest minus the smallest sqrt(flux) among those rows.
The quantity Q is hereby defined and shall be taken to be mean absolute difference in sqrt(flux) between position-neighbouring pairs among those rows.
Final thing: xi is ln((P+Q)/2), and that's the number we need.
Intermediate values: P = 0.18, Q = 0.07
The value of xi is -2.07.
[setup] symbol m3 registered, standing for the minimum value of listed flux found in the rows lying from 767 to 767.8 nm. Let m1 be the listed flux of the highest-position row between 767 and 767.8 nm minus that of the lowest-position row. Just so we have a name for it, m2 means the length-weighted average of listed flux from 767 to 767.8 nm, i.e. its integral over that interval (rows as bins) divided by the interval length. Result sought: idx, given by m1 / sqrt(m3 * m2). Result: 0.008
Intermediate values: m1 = 0.2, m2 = 25.2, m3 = 24.8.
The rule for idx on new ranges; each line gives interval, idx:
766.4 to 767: 0.045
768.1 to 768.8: 0.053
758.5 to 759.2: 0.044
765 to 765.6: -0.065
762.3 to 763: 0.008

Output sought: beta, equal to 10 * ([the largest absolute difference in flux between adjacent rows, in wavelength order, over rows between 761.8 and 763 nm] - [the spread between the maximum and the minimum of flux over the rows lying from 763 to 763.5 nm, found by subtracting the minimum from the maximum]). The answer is -22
